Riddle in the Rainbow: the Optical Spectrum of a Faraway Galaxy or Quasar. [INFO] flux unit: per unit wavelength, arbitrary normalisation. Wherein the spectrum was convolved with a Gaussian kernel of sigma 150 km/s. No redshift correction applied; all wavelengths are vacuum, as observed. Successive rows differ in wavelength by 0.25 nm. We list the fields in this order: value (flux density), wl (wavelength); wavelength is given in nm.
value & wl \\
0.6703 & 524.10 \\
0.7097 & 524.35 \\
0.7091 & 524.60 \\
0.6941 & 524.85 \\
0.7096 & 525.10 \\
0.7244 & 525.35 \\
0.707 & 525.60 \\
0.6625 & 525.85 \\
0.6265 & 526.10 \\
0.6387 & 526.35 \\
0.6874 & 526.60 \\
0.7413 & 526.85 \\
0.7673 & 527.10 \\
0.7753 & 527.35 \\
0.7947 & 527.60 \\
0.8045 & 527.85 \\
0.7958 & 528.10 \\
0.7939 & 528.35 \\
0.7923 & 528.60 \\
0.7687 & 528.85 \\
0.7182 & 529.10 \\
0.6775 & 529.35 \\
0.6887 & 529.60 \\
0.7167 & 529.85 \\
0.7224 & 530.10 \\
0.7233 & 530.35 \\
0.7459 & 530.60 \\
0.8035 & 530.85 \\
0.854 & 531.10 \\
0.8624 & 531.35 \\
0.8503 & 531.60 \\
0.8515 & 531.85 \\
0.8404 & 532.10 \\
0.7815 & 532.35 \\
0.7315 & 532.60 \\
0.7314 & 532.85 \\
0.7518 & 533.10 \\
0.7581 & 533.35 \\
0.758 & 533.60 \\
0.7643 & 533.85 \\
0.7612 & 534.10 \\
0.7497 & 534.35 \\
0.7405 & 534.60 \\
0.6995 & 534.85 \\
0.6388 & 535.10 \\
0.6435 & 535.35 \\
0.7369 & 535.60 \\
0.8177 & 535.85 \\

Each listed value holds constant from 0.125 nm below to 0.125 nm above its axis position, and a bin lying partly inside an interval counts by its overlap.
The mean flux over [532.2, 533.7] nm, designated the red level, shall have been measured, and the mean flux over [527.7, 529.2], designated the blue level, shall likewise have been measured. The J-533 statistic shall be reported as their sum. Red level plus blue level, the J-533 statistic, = 1.53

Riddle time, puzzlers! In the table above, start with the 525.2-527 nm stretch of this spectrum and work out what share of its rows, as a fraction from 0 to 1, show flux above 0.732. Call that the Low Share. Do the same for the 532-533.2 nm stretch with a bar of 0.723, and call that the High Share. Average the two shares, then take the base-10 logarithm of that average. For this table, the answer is -0.24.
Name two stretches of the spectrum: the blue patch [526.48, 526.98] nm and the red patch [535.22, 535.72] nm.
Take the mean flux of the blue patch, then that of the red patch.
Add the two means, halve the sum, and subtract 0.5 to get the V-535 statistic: 0.202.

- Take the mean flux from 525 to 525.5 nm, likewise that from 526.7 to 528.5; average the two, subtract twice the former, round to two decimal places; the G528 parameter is -0.68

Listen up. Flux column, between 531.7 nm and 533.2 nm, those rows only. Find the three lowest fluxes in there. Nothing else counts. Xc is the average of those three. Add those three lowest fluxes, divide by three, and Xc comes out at 0.74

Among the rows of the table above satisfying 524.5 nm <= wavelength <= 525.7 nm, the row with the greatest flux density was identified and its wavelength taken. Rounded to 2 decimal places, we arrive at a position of 525.35 nm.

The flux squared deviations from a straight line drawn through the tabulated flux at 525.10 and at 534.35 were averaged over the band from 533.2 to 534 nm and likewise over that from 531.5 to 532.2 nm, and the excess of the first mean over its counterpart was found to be -0.012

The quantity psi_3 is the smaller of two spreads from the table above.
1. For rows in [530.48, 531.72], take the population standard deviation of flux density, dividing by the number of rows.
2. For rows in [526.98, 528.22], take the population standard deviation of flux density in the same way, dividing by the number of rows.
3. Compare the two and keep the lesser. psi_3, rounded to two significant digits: 0.014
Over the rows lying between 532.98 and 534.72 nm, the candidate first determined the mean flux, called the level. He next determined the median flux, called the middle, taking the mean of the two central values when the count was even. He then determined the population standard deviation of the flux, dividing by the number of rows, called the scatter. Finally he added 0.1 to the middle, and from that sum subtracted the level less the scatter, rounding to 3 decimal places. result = 0.111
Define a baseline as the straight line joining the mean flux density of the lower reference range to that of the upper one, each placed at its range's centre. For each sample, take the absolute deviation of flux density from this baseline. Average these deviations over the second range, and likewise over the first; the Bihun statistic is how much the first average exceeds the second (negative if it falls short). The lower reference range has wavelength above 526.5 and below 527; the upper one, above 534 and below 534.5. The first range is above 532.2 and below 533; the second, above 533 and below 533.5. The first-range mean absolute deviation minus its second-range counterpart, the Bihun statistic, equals 0.02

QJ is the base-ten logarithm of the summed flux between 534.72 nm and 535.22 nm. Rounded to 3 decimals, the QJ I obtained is 0.127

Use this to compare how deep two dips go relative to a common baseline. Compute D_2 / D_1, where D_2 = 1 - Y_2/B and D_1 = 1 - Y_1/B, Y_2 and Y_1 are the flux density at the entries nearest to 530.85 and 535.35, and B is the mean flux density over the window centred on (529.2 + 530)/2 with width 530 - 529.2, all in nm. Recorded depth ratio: -2.1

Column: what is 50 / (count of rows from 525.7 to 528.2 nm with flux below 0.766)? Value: 10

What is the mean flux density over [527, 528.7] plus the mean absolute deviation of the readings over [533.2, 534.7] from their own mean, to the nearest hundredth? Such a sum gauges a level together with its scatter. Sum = 0.80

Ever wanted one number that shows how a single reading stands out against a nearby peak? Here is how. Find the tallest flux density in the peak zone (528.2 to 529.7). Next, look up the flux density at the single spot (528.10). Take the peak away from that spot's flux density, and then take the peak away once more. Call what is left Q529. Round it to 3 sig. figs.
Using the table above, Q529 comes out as -0.792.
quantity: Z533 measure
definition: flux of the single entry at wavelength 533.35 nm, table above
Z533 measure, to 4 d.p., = 0.7581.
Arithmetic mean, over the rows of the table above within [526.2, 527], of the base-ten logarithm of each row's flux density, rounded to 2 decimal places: -0.16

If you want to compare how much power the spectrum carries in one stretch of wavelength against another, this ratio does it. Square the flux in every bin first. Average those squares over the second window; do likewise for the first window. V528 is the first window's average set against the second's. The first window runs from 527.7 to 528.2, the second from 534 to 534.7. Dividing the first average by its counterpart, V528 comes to 1.14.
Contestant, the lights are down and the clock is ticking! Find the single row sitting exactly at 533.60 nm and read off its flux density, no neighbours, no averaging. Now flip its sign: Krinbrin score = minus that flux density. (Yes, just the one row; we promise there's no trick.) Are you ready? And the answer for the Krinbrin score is -0.758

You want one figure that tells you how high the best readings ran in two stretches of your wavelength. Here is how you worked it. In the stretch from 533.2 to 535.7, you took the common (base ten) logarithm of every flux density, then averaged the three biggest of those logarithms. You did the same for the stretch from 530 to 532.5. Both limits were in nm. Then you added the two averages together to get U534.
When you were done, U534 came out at -0.19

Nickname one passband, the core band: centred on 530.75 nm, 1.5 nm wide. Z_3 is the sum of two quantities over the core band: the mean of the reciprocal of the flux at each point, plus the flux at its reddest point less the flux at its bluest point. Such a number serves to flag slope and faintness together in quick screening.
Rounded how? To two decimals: 1.42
